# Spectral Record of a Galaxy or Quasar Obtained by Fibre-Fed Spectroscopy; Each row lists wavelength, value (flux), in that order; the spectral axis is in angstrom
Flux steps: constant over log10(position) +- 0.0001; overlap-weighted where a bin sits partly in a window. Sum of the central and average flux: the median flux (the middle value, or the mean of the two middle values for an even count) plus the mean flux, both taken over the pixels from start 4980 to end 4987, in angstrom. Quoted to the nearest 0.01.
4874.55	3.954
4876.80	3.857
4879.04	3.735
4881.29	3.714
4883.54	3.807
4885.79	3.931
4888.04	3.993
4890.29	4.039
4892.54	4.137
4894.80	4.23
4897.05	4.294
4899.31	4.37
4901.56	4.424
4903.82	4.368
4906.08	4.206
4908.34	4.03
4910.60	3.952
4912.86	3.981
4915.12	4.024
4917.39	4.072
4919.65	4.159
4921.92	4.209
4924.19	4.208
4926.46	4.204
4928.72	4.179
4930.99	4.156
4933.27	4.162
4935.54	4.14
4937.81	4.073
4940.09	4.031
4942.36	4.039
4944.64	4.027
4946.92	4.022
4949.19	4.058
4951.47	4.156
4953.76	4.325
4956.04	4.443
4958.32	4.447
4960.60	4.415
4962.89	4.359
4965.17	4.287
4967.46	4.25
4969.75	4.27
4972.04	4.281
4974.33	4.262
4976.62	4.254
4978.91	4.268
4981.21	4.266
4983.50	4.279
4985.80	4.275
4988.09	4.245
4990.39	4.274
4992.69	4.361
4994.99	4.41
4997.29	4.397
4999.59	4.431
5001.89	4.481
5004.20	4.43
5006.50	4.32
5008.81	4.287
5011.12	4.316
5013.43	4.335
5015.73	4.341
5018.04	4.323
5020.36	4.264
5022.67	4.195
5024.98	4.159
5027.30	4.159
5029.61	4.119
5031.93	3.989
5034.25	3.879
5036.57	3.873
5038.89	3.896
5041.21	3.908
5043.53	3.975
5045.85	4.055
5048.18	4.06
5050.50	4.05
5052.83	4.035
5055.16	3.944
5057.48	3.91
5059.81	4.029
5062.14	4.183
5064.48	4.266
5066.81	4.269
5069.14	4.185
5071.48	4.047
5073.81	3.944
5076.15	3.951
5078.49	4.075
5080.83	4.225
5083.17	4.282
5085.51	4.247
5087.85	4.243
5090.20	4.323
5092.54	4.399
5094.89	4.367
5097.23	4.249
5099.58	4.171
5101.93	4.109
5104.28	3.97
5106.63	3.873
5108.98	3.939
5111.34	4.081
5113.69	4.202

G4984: 8.55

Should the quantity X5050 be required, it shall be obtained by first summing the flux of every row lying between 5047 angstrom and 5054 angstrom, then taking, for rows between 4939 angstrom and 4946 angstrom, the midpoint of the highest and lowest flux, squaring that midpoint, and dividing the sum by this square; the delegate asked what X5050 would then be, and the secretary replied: 0.75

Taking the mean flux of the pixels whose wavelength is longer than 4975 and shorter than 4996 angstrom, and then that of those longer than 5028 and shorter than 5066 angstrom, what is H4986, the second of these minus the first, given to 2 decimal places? -0.28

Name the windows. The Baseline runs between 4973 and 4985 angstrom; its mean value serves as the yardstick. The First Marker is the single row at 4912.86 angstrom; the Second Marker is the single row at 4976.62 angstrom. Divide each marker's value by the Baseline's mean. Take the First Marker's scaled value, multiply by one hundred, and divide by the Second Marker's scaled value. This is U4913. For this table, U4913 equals 94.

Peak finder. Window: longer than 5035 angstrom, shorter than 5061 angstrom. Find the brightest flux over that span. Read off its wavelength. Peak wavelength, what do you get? 5048.18 angstrom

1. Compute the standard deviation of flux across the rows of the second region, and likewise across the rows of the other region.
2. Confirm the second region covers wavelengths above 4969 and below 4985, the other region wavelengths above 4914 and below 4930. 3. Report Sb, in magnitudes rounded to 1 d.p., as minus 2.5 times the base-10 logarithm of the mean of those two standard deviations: 3.5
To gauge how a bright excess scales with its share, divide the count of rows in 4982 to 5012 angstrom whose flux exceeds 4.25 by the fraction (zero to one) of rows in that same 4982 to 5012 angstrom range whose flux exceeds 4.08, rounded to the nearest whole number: 12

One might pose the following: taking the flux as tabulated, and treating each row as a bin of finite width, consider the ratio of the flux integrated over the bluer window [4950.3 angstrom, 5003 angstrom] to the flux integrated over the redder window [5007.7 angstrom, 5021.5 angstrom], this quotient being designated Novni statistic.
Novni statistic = 3.8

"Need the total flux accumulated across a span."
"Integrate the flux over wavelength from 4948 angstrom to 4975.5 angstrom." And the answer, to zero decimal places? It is 118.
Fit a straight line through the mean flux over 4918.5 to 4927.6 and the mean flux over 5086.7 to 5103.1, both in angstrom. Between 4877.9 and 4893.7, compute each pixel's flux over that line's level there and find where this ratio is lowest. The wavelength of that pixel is 4881.29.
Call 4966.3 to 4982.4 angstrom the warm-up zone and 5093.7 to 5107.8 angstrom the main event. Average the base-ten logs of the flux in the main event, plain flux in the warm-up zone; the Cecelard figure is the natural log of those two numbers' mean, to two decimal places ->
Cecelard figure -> 0.89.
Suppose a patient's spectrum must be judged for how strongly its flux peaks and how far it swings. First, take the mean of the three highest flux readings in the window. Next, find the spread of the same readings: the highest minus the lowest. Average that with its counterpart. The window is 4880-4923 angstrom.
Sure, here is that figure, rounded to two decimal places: 2.55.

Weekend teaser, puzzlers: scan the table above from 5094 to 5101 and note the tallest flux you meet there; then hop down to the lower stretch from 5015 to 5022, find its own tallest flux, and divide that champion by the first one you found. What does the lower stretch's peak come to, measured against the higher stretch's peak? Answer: 0.99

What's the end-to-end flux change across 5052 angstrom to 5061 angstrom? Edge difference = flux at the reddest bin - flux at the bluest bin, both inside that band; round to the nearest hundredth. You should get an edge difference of -0.01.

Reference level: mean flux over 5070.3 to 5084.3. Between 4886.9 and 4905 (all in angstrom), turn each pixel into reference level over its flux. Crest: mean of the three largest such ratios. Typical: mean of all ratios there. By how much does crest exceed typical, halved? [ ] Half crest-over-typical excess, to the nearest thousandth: 0.020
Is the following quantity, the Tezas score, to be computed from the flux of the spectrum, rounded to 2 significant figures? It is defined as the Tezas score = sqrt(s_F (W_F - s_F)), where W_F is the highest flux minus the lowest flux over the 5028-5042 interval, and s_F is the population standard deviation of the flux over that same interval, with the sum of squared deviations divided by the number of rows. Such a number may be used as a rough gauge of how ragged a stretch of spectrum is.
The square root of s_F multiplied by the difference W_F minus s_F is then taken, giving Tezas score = 0.12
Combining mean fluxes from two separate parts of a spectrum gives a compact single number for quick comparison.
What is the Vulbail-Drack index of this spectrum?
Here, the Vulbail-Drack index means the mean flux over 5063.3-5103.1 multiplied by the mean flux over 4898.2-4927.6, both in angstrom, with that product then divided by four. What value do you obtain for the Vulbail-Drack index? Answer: 4.38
